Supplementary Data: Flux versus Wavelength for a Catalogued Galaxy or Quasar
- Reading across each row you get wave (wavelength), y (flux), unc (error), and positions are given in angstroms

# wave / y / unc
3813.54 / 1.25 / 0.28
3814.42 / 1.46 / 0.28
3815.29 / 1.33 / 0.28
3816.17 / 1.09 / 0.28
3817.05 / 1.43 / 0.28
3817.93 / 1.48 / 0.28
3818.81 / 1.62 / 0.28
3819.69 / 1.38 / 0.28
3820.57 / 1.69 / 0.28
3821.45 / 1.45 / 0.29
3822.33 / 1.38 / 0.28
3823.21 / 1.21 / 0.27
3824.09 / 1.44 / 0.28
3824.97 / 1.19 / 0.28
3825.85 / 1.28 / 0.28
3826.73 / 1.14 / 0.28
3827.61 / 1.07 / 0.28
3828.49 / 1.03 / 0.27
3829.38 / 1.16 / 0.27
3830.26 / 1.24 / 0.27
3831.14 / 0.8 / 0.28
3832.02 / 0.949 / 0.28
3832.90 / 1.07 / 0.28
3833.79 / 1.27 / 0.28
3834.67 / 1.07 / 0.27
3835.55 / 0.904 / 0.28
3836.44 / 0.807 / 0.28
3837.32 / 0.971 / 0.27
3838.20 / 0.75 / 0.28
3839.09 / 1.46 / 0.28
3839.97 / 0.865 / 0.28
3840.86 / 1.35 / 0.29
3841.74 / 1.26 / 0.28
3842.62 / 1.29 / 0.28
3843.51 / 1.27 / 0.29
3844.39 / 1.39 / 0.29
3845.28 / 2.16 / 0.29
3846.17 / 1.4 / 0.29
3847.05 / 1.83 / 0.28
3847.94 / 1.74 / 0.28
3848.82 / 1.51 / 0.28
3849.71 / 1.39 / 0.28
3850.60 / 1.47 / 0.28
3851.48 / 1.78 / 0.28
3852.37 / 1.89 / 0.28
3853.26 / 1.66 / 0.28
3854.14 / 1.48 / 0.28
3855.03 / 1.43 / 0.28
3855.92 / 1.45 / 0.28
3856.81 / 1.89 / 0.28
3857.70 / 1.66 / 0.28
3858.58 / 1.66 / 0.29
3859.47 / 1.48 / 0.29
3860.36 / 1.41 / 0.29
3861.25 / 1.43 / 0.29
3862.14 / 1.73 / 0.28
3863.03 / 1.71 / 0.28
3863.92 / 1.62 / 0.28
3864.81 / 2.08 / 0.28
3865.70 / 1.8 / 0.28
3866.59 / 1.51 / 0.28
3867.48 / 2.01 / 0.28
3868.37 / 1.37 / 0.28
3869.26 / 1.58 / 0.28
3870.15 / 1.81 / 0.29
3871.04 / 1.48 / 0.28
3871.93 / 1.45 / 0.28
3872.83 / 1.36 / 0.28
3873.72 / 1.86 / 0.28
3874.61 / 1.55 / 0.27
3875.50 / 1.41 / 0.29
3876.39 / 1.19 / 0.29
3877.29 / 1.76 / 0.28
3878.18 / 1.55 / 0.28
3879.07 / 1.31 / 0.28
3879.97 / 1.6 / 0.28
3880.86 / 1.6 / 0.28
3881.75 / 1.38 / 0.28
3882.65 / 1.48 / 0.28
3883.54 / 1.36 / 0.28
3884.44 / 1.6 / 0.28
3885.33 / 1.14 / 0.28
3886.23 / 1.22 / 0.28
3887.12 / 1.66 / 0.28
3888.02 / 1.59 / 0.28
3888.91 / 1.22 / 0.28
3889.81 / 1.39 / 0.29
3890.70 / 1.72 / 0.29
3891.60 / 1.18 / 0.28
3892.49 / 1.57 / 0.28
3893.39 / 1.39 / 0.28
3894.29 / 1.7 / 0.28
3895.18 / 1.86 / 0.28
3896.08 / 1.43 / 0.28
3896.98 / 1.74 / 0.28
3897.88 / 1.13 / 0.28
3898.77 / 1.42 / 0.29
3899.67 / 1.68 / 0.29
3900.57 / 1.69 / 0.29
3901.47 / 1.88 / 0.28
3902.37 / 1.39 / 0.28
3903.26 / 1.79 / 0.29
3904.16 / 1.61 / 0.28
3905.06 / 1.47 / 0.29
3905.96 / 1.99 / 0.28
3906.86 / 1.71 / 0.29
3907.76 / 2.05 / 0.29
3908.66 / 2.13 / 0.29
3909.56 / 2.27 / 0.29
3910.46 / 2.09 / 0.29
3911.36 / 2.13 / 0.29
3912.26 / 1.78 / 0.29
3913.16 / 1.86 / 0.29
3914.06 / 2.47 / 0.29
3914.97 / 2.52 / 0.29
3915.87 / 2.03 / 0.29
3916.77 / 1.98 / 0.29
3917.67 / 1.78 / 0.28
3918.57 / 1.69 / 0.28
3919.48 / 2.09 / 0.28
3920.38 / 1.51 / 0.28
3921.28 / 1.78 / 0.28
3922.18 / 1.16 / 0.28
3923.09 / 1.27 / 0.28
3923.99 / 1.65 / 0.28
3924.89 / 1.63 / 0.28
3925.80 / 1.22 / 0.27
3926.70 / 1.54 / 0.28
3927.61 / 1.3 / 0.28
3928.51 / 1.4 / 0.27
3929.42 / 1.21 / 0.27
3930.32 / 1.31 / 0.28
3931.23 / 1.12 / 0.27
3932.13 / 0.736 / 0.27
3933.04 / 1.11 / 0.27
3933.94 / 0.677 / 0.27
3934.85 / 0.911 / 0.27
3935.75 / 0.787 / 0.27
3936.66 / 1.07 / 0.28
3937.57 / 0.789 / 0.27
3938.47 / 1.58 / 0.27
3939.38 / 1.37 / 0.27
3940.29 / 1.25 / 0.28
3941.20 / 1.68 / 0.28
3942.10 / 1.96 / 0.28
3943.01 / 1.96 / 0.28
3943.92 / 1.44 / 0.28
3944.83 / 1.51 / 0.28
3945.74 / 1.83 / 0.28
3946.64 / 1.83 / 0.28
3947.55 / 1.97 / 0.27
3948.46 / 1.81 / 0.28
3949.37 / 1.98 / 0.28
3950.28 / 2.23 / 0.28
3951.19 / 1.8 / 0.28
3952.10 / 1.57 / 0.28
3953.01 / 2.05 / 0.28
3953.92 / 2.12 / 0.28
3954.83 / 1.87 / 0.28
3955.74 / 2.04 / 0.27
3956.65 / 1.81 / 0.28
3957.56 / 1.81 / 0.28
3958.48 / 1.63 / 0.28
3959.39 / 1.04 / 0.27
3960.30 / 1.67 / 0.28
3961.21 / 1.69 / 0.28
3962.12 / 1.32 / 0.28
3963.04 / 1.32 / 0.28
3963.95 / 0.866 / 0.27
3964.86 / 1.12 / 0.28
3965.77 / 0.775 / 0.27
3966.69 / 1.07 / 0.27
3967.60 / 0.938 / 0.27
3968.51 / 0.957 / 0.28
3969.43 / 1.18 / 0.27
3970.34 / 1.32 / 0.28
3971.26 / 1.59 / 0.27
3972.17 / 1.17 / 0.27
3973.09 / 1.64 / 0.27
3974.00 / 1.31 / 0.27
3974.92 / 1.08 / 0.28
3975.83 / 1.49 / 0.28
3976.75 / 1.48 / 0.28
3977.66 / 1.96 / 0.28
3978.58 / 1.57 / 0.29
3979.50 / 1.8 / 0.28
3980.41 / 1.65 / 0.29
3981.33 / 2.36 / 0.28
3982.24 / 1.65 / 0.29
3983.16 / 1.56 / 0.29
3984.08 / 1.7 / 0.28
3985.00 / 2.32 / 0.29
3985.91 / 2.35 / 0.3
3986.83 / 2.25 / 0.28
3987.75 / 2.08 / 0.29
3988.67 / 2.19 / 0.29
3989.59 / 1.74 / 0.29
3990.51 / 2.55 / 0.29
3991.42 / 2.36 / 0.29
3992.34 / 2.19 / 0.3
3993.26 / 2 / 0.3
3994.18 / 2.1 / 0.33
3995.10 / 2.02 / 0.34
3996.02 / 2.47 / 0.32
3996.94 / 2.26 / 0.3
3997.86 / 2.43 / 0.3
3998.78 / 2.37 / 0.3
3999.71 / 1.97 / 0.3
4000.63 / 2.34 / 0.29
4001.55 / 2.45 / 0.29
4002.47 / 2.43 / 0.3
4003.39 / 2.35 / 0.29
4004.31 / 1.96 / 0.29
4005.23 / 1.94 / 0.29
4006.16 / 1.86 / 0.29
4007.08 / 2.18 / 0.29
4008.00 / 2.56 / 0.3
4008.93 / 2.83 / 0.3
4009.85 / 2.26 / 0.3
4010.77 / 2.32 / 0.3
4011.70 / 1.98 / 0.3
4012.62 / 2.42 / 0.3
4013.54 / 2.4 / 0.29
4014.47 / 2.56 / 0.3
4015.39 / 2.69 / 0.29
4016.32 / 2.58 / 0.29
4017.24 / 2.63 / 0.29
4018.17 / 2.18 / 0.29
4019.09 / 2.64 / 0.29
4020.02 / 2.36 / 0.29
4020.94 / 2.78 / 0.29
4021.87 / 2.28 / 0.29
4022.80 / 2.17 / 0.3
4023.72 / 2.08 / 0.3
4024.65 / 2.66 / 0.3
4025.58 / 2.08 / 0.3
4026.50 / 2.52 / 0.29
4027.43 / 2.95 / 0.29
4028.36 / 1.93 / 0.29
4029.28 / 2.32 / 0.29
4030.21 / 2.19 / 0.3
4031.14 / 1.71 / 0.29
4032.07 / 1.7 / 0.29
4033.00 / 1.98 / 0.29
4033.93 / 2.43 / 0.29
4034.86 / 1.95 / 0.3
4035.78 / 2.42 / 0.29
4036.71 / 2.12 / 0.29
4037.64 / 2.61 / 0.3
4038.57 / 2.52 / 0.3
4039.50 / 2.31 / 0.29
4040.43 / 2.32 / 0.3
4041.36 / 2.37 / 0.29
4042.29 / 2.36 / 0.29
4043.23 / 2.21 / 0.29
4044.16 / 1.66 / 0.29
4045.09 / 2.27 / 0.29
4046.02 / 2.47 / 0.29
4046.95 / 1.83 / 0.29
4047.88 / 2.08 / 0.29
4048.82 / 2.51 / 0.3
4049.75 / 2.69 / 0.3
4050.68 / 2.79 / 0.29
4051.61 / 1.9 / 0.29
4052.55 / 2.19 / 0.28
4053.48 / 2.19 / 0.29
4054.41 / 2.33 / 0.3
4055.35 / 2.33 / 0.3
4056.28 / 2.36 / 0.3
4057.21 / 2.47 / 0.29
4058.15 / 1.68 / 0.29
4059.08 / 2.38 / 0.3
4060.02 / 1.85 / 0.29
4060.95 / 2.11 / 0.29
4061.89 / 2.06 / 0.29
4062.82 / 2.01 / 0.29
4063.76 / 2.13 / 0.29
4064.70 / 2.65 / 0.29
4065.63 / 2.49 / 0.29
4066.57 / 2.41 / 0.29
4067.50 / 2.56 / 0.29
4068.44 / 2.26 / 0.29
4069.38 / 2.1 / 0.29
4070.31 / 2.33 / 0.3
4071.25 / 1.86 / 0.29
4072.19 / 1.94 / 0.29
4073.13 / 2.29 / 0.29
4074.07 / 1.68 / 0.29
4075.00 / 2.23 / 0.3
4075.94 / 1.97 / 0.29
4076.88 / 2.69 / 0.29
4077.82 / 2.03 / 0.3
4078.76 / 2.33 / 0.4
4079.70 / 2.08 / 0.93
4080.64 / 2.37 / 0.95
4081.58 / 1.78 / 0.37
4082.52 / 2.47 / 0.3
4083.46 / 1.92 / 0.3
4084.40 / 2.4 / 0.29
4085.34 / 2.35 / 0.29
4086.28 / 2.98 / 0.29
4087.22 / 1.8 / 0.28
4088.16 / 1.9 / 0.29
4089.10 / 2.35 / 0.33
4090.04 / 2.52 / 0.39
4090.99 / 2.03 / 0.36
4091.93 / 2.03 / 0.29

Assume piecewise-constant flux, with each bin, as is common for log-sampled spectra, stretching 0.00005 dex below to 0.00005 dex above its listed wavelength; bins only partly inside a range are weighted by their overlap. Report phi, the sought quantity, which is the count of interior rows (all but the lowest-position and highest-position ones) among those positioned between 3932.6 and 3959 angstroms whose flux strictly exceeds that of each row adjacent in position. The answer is 7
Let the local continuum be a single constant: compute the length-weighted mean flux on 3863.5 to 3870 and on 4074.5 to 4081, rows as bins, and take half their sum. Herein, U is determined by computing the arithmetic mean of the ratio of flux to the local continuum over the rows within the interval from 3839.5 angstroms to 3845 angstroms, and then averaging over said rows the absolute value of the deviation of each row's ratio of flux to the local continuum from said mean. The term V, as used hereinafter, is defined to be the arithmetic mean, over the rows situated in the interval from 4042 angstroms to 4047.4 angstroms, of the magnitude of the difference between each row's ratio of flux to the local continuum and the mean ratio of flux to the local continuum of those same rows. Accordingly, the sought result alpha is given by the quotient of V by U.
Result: 2.1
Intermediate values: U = 0.063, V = 0.131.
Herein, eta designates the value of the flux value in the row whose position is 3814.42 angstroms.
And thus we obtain 1.46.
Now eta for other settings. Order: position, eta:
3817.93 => 1.48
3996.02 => 2.47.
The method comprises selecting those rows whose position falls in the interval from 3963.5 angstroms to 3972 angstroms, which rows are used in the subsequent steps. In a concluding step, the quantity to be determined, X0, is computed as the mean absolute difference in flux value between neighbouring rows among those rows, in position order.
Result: 0.21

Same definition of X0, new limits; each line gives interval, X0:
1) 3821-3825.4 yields 0.18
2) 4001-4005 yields 0.16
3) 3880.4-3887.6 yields 0.24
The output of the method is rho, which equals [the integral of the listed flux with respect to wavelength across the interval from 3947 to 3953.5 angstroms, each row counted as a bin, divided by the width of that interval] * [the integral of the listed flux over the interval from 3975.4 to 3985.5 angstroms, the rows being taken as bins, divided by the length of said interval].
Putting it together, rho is 3.4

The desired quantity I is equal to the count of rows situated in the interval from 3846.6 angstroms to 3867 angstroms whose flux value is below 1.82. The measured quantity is 19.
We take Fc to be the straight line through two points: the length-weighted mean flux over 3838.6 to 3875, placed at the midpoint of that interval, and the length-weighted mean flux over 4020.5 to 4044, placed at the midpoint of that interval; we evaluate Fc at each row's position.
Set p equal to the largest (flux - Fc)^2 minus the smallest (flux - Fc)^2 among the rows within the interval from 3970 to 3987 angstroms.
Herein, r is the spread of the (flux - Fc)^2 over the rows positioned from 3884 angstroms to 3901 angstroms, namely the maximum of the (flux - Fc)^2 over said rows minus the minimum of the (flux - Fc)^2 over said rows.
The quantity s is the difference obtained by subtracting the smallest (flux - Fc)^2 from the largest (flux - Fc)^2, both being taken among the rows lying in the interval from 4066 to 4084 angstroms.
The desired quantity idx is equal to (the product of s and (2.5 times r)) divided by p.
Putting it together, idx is 0.6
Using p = 0.9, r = 0.37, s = 0.57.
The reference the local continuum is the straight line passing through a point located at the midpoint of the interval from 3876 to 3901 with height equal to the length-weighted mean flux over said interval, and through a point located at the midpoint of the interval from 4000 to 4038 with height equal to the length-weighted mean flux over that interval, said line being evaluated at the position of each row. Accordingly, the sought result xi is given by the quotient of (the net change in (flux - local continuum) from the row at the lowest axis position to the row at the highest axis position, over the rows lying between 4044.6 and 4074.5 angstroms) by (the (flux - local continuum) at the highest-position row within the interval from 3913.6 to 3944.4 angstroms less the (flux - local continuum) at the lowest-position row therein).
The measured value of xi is 0.6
